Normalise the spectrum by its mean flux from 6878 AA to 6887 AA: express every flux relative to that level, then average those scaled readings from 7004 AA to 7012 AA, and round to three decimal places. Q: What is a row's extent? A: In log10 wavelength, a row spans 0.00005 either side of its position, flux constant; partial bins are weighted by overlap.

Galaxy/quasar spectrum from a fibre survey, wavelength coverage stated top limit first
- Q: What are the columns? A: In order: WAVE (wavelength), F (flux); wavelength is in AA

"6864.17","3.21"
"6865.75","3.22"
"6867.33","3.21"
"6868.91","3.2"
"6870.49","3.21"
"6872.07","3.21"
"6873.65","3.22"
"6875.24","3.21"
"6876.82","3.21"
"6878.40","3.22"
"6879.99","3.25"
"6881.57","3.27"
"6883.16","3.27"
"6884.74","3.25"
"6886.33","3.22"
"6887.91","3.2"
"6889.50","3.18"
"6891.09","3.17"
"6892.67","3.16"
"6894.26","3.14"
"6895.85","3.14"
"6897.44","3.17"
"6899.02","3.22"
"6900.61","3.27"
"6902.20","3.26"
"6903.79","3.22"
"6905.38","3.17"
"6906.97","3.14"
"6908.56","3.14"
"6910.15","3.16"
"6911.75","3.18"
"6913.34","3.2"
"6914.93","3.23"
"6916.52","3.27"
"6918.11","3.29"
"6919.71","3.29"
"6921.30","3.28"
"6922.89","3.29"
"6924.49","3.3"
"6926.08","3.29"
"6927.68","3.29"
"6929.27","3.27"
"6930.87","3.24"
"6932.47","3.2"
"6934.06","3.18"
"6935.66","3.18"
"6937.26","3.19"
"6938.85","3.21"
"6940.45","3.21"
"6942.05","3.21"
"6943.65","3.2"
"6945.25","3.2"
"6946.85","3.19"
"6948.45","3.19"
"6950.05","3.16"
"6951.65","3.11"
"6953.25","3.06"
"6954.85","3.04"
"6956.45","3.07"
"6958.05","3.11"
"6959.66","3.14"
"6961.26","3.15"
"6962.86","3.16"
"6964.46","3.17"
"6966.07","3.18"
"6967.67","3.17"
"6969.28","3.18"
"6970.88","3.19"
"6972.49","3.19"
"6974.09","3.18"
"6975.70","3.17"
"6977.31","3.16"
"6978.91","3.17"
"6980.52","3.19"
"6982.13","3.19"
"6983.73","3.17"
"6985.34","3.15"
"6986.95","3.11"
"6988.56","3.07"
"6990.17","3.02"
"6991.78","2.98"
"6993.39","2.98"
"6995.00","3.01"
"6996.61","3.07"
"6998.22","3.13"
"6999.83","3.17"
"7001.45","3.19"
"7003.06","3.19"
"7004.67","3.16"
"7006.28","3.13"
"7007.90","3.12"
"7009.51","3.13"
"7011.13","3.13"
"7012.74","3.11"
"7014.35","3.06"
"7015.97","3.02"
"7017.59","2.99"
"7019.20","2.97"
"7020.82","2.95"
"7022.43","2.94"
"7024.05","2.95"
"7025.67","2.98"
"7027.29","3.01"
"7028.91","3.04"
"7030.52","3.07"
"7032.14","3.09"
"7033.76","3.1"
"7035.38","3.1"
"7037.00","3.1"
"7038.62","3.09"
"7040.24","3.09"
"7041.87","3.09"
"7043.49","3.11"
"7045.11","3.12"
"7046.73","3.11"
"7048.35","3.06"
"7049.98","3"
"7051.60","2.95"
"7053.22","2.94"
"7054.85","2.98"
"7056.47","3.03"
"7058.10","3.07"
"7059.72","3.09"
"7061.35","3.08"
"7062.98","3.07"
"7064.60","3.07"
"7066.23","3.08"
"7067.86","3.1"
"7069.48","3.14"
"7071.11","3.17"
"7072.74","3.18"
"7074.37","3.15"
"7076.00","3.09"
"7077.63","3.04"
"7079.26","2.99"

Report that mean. 0.965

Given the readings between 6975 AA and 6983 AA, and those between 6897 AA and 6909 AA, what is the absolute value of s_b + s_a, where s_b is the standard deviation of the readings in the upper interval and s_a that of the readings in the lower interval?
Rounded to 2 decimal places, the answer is 0.06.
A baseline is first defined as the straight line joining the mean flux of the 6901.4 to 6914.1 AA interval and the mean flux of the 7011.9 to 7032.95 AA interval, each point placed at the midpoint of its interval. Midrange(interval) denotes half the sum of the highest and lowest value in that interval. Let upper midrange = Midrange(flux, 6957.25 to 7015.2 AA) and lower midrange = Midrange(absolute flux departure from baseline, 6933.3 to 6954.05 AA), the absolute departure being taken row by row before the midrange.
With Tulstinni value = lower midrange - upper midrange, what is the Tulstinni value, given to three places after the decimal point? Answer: -3.042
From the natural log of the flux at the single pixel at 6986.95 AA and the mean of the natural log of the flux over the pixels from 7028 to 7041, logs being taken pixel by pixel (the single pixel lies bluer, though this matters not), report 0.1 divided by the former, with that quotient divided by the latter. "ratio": 0.0782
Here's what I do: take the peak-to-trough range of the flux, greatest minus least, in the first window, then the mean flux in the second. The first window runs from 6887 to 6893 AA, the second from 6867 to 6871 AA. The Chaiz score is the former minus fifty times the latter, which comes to -160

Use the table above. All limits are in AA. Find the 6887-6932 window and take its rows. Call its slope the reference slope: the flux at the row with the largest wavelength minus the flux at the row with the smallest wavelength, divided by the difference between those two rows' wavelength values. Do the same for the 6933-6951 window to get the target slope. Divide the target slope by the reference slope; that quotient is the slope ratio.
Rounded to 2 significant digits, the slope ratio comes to -1.3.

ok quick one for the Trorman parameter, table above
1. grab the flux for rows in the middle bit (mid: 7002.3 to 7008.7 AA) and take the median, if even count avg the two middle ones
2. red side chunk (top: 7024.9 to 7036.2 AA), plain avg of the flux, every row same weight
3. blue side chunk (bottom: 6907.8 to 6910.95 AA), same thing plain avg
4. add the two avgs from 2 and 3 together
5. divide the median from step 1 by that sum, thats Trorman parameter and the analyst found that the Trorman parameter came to 0.507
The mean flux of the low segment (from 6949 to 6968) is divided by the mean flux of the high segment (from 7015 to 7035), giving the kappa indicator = 1.04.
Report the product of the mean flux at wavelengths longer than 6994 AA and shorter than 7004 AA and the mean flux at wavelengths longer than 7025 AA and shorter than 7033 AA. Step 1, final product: 9.5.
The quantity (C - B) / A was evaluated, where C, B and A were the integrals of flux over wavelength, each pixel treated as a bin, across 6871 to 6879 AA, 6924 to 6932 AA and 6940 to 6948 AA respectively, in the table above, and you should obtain 0.0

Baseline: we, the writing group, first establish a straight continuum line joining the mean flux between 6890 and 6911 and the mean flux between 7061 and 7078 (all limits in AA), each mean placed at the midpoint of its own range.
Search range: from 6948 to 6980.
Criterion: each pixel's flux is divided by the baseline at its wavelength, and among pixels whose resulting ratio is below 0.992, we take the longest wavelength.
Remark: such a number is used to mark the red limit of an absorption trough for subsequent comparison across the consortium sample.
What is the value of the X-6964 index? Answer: 6958.05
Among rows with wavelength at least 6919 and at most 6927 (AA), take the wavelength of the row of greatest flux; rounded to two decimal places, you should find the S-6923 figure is 6924.49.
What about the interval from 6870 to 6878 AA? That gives 6873.65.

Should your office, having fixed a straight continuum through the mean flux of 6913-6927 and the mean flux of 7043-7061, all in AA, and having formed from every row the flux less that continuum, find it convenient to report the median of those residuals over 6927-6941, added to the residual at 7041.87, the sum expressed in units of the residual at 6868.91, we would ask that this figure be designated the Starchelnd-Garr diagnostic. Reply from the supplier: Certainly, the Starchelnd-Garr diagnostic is 0.0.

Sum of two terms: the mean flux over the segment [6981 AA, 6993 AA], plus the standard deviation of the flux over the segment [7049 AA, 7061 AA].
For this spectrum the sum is 3.15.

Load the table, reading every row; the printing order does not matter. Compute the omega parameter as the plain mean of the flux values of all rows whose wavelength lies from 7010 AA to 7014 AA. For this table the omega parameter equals 3.12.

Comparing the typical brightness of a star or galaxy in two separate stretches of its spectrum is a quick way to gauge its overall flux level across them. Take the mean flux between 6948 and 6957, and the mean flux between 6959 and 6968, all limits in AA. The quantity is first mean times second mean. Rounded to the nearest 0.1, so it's 9.8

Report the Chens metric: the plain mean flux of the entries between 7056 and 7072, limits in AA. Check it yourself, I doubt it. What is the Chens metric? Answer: 3.09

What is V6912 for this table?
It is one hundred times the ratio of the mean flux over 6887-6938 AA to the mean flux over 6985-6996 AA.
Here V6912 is 106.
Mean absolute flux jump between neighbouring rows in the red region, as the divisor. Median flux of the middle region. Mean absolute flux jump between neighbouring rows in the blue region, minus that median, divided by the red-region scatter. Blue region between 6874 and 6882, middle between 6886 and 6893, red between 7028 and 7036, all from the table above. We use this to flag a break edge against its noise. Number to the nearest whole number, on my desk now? -211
